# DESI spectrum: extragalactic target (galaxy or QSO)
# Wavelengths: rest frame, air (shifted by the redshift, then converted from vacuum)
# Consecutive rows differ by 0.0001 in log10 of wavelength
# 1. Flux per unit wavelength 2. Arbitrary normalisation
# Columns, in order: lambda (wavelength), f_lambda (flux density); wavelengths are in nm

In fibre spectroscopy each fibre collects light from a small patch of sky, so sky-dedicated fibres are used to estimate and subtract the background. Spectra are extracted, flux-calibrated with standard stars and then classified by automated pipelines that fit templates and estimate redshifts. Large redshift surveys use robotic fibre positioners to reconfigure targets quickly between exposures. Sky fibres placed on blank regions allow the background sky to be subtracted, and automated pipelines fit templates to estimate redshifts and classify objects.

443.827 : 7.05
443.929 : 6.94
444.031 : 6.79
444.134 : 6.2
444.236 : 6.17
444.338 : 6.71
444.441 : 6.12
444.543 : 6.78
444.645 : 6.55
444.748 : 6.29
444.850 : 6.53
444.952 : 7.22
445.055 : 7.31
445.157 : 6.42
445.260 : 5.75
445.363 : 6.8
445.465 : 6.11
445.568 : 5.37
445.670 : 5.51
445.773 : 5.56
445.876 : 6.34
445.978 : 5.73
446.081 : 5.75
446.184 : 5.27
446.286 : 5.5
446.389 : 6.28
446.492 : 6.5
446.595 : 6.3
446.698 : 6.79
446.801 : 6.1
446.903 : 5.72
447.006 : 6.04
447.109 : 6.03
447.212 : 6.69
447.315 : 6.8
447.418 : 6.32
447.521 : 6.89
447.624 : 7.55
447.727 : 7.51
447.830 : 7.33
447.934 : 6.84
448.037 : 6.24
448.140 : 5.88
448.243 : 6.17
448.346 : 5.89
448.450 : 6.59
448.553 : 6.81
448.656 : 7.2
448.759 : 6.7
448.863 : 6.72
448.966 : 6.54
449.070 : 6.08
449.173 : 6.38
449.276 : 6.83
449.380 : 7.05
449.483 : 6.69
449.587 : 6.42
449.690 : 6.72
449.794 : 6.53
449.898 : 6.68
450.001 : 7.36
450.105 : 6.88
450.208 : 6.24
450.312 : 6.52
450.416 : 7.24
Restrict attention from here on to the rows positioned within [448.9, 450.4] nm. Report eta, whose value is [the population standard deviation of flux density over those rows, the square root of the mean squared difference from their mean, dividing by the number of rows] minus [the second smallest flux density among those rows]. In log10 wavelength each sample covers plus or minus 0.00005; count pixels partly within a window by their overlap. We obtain -5.9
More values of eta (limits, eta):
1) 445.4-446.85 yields -4.9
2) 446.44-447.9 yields -5.5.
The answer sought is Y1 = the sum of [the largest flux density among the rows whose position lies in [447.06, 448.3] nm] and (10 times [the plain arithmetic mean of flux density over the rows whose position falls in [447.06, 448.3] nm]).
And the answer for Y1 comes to 74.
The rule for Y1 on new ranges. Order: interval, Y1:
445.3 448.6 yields 70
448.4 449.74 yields 74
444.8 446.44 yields 68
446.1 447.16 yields 67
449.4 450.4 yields 74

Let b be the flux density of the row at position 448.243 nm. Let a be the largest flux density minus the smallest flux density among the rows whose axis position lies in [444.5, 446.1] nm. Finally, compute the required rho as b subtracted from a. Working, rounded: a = 1.94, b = 6.17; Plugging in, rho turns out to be -4.2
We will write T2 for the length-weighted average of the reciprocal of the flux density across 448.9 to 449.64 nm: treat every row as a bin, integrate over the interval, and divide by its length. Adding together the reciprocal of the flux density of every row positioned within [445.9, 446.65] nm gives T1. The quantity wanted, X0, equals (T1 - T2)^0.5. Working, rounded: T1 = 1.19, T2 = 0.153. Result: 1.019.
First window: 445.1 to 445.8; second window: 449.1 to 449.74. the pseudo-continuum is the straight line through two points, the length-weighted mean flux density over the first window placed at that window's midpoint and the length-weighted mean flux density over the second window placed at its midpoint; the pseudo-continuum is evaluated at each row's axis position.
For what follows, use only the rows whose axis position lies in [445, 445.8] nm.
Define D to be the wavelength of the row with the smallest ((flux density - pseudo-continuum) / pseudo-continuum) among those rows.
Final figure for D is 445.568 nm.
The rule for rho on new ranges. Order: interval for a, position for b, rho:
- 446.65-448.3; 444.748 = -4.5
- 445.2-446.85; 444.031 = -5.3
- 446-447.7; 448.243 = -3.9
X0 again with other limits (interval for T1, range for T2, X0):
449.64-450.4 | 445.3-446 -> 0.936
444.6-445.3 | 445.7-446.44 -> 0.946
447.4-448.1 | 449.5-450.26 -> 0.928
